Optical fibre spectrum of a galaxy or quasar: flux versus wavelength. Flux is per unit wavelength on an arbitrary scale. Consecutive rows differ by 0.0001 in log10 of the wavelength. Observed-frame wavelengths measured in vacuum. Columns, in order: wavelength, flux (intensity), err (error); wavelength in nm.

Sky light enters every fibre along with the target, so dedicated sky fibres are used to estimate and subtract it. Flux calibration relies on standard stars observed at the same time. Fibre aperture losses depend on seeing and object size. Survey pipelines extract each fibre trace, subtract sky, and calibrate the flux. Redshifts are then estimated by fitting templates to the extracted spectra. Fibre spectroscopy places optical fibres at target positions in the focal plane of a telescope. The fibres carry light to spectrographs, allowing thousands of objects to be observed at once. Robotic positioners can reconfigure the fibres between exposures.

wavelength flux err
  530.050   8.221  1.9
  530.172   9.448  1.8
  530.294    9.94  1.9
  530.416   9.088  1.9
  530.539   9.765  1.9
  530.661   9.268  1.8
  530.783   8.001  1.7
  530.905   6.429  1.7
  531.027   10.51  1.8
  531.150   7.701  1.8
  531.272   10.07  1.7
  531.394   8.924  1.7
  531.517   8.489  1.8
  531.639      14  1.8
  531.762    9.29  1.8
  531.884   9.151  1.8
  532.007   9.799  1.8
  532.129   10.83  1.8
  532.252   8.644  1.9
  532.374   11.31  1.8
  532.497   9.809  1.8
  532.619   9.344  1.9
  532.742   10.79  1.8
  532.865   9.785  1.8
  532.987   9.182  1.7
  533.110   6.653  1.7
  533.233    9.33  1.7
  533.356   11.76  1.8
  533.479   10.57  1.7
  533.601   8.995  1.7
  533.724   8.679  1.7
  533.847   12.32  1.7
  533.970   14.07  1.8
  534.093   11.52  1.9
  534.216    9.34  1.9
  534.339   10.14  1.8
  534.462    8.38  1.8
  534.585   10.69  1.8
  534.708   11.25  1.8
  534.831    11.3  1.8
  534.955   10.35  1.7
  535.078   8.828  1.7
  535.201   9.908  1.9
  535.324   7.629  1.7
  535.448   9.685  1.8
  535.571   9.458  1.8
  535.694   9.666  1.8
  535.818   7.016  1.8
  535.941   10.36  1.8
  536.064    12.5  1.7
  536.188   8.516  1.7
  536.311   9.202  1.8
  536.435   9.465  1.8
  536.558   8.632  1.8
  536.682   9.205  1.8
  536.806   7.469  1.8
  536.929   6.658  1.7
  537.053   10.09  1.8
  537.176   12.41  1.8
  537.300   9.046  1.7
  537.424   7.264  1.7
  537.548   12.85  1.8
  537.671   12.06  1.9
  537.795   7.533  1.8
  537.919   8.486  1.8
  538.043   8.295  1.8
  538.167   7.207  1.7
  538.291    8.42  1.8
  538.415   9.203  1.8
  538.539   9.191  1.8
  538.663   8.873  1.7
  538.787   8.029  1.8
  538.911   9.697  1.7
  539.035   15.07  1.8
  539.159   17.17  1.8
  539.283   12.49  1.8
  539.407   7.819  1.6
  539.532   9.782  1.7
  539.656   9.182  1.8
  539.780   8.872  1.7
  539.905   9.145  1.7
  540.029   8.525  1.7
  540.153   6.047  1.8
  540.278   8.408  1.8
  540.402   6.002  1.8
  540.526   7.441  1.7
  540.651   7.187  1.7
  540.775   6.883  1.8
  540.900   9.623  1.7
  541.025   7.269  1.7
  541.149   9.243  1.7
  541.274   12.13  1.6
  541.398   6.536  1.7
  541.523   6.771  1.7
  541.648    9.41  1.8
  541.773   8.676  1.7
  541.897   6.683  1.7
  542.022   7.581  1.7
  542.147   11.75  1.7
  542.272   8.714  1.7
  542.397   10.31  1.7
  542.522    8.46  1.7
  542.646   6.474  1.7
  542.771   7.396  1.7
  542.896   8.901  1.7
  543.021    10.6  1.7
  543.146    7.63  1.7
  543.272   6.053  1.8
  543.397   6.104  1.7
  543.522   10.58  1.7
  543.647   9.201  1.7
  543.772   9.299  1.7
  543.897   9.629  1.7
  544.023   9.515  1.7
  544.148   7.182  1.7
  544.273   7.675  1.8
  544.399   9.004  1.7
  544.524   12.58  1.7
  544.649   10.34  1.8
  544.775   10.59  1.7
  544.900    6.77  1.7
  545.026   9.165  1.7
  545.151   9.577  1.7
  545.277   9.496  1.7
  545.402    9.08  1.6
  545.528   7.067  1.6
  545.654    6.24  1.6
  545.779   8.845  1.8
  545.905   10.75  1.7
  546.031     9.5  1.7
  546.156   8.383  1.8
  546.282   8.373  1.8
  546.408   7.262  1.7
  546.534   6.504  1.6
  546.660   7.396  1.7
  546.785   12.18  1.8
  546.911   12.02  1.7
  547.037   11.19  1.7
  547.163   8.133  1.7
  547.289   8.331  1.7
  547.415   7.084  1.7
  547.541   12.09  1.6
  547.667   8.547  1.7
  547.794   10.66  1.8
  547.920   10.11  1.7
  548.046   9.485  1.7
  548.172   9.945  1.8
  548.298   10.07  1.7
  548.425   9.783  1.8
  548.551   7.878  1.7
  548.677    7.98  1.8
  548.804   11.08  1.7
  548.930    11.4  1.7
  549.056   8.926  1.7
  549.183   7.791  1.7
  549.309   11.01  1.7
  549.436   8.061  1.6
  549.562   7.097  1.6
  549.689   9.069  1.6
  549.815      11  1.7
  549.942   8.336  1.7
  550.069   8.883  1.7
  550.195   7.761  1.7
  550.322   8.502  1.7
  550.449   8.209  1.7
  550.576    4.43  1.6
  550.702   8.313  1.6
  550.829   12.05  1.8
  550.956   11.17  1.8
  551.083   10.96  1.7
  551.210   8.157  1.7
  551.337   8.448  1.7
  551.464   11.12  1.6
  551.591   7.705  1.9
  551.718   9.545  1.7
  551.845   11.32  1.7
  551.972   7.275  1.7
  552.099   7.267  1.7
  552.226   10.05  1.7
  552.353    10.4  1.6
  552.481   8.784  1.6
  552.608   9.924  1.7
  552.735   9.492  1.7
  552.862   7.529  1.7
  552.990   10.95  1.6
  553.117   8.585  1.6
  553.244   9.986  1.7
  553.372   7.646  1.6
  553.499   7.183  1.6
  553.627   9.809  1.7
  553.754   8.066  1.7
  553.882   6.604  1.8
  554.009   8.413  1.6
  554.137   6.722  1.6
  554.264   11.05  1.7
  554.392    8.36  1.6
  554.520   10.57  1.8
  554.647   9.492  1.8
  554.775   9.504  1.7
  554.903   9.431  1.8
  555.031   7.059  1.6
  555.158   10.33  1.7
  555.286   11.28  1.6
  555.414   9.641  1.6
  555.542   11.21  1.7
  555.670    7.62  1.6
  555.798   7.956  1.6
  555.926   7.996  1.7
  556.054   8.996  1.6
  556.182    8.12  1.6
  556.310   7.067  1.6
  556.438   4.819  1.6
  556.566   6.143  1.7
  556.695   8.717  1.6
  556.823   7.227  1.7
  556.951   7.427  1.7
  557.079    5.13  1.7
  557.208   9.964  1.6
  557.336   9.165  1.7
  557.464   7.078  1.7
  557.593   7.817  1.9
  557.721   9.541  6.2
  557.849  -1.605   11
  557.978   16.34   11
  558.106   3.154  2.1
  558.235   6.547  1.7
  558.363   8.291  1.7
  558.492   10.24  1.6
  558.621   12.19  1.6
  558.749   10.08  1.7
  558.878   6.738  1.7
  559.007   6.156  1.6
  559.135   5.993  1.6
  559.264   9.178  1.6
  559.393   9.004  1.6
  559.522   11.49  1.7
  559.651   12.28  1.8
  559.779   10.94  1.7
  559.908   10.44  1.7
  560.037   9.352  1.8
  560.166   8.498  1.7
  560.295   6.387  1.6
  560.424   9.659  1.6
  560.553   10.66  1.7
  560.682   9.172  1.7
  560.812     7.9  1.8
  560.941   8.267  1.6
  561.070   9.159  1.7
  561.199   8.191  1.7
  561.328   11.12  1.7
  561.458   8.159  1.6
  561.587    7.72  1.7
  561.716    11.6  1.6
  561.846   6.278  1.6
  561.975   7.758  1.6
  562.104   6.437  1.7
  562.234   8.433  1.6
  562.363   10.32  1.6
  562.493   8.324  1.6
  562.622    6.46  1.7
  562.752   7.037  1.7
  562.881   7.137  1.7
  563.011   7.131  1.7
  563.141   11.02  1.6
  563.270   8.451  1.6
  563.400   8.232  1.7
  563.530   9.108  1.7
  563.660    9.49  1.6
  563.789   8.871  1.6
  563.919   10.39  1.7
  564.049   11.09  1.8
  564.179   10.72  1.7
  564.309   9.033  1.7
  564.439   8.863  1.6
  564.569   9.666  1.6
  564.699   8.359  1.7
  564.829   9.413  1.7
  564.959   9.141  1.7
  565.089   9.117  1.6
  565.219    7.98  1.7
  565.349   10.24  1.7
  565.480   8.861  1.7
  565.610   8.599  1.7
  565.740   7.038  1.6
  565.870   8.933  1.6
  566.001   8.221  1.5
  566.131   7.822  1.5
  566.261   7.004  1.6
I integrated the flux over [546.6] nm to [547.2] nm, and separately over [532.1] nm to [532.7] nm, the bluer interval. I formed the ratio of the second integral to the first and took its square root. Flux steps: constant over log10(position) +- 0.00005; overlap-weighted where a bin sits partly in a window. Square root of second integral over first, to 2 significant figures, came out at 0.98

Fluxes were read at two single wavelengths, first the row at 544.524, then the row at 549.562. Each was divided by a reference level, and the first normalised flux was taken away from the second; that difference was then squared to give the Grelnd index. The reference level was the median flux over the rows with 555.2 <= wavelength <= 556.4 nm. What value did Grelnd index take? 0.46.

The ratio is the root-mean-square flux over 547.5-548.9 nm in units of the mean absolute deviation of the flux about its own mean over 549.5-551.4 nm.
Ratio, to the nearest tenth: 7.3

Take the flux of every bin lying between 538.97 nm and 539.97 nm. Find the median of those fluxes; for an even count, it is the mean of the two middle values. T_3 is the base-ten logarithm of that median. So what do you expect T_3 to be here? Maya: 0.98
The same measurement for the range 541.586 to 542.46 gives 0.94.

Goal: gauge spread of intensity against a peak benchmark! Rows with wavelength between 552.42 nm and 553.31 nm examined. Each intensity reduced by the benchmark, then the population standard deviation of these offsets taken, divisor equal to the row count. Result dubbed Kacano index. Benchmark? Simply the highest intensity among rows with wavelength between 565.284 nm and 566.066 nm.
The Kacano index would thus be 1.04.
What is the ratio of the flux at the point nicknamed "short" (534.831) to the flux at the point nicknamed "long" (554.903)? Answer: 1.20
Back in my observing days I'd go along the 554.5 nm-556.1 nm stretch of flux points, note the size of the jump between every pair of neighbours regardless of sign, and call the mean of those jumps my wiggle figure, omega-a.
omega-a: 1.33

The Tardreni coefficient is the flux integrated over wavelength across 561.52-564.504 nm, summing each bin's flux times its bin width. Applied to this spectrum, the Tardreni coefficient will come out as 26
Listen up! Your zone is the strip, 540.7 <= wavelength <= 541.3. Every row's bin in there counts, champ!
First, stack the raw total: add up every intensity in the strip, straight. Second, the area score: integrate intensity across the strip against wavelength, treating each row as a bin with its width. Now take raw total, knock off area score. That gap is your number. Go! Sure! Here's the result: 40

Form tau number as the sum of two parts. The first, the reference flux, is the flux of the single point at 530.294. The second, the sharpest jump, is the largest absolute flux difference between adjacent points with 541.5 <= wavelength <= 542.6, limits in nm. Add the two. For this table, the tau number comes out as 14.1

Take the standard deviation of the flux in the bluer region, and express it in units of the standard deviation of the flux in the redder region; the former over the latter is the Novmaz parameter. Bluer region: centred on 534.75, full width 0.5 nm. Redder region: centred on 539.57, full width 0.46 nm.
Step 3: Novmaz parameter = 0.6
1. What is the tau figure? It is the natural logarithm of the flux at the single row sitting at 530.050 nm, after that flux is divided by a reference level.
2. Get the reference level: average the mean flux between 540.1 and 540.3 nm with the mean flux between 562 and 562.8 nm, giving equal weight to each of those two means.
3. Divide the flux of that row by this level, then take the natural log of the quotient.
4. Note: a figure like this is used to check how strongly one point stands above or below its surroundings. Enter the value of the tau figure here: 0.1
